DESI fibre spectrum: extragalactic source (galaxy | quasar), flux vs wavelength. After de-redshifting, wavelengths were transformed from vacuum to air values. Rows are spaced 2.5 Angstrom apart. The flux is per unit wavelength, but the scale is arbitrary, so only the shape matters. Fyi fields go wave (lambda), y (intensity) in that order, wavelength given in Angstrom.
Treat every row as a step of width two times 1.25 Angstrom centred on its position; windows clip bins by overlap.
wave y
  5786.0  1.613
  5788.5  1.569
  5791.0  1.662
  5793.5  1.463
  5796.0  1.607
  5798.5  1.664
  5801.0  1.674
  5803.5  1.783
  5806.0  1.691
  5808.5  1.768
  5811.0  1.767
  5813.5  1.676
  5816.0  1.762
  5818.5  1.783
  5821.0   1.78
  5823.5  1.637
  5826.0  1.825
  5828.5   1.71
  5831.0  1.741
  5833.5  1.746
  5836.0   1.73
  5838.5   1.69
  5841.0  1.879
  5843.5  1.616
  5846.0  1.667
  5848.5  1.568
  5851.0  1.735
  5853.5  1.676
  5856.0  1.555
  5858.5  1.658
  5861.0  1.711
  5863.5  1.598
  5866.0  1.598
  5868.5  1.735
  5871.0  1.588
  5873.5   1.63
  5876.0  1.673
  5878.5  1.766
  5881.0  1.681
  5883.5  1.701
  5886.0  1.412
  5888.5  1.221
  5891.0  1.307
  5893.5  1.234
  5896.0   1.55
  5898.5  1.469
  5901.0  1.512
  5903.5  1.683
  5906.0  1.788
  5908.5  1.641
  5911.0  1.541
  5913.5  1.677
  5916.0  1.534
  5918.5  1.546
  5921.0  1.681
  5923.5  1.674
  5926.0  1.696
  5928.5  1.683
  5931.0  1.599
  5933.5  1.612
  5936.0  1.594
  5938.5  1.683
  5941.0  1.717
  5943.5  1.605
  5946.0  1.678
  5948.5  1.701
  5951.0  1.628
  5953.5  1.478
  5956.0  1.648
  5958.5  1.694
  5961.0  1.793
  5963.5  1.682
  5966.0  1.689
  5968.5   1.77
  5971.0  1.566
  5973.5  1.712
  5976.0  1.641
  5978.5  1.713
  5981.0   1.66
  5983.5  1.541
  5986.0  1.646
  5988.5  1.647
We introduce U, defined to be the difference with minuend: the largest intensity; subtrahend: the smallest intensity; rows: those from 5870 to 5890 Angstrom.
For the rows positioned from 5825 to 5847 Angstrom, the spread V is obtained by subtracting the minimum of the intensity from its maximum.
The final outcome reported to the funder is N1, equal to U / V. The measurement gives 2.1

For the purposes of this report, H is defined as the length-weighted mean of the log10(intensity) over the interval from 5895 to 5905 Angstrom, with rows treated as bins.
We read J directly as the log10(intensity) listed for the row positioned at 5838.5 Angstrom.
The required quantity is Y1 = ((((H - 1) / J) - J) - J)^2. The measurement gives 16.0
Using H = 0.19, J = 0.228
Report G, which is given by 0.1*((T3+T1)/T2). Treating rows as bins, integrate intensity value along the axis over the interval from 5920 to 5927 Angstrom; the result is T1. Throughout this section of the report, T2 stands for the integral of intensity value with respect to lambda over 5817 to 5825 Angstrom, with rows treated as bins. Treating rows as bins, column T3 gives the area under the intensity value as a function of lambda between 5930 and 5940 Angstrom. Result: 0.20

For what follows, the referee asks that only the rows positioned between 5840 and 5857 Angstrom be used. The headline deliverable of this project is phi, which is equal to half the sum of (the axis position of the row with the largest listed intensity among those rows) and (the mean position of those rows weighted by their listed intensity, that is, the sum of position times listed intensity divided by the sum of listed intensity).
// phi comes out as 5844.7 Angstrom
